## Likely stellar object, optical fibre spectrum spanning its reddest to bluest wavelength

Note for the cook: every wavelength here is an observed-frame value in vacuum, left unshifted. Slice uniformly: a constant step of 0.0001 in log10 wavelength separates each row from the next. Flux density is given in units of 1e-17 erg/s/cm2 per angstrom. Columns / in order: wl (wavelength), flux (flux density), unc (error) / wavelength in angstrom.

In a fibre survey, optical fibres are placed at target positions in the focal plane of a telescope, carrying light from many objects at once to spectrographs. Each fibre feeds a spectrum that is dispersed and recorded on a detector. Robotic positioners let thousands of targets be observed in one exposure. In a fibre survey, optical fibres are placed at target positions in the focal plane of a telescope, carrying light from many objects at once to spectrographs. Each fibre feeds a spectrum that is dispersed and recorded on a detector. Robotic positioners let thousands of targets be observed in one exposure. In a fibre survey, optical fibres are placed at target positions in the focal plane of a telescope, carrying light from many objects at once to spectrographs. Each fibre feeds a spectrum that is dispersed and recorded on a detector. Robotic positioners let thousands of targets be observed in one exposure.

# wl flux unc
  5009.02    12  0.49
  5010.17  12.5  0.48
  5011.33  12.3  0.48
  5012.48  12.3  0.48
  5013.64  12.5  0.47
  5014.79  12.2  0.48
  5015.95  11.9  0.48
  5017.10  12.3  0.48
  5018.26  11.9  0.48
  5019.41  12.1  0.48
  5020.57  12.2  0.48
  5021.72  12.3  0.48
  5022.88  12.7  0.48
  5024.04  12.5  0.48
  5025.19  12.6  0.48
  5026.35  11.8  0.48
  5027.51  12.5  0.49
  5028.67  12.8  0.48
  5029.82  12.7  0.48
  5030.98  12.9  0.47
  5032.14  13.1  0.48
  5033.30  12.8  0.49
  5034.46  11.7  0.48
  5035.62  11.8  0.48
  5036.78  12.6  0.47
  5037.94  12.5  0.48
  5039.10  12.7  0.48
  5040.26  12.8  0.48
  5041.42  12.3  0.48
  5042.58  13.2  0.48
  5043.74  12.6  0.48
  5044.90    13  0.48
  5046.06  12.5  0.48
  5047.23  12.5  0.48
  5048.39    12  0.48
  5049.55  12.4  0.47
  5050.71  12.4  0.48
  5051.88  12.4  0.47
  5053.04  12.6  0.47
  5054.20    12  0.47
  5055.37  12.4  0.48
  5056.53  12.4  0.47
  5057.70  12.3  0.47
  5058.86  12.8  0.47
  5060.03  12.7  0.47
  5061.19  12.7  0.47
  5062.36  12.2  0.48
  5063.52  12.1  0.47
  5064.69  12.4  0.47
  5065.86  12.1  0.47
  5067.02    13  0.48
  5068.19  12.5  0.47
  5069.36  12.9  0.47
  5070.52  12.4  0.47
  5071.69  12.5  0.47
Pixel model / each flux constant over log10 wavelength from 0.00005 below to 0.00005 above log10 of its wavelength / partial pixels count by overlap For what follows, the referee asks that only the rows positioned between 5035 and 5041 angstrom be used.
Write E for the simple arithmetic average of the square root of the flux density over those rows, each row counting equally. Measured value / 3.53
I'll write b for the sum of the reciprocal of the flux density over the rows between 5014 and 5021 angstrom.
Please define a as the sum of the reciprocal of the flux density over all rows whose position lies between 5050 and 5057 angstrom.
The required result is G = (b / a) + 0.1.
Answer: 1.12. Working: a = 0.485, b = 0.4959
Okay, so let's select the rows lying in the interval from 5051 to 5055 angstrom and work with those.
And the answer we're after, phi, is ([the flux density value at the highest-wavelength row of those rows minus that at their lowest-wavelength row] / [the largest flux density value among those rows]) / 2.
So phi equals -0.016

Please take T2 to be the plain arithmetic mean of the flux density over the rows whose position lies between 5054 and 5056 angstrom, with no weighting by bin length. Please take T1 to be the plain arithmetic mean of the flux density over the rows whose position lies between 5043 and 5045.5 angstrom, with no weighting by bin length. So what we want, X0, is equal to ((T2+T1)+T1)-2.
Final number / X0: 35.8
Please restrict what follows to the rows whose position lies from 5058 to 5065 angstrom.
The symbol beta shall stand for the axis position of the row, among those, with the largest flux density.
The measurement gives 5058.86 angstrom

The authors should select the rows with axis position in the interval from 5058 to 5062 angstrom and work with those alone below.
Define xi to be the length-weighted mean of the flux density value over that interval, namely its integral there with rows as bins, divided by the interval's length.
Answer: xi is 12.7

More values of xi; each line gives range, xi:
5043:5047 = 12.7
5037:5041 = 12.6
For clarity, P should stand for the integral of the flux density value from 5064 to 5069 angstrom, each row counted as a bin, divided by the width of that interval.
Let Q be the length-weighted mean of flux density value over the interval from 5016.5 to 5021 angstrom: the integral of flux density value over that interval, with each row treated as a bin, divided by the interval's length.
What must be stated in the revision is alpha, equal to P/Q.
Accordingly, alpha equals 1.03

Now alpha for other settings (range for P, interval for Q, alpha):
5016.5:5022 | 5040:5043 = 0.95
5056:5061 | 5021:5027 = 1.01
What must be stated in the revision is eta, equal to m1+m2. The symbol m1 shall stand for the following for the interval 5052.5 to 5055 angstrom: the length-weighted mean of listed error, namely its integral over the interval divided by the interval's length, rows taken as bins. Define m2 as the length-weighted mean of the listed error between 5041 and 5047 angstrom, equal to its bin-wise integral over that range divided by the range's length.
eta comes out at 0.950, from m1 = 0.470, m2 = 0.480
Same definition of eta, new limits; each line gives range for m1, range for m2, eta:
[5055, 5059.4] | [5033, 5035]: 0.957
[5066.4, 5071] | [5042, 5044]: 0.954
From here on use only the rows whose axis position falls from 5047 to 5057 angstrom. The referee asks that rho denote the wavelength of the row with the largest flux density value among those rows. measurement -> 5053.04 angstrom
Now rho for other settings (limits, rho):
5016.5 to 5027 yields 5022.88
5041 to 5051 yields 5042.58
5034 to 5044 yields 5042.58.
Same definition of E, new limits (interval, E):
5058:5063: 3.55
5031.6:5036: 3.51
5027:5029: 3.56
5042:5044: 3.59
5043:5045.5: 3.58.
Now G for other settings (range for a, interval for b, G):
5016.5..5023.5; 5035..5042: 1.08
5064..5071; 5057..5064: 1.11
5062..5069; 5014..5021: 1.12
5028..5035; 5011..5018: 1.13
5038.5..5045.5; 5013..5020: 1.15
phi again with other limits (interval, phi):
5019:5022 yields 0.008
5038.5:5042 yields -0.016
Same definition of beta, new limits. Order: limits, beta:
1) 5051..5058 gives 5053.04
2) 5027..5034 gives 5032.14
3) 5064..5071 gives 5067.02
